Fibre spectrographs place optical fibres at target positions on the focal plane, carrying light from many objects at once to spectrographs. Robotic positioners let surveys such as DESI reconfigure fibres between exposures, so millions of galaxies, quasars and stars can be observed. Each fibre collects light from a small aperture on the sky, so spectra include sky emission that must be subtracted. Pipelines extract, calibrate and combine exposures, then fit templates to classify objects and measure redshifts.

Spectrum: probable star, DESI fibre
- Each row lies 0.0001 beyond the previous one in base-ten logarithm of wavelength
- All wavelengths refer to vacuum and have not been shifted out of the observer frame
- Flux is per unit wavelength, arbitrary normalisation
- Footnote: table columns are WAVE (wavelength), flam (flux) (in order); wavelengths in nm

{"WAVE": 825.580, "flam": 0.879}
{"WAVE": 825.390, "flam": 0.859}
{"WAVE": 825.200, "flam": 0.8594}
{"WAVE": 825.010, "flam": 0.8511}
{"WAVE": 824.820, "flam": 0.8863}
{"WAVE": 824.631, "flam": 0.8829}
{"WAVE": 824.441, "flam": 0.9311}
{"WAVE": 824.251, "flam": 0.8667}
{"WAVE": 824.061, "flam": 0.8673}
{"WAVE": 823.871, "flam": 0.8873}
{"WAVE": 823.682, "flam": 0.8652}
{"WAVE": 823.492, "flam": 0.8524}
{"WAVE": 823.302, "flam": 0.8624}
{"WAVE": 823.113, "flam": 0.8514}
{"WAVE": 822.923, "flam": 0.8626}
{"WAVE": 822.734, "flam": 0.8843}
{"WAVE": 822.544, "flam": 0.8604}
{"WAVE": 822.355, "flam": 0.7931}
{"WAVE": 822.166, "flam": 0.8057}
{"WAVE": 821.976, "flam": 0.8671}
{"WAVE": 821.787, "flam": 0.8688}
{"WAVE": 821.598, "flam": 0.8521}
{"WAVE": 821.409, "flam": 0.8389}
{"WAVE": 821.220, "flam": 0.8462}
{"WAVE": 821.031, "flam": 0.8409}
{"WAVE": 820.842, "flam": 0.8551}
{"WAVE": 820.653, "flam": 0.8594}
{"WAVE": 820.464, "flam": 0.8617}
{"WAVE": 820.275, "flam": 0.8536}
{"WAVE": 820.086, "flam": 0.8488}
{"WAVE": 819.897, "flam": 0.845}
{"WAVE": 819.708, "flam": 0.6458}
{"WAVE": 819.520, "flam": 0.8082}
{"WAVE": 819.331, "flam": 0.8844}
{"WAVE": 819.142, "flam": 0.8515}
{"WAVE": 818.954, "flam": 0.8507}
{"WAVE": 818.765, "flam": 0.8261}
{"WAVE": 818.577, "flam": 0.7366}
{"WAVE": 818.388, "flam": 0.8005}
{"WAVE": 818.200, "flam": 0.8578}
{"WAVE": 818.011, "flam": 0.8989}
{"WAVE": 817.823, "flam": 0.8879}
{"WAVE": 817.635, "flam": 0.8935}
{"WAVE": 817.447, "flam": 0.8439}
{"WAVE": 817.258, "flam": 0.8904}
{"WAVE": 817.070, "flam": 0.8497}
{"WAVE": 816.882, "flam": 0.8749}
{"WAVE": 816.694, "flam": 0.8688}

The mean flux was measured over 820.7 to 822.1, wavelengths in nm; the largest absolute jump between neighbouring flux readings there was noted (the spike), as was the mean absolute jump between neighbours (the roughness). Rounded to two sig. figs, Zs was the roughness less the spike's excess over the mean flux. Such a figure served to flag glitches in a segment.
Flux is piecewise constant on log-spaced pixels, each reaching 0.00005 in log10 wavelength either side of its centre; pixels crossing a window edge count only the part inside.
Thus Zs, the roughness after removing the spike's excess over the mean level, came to 0.85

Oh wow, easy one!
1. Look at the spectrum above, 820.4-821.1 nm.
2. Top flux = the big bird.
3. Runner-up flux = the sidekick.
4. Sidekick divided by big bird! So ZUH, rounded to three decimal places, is 0.997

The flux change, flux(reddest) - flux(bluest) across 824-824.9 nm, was 0.019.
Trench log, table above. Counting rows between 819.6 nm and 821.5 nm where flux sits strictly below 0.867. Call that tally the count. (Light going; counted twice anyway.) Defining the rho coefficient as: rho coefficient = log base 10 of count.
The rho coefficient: 1.00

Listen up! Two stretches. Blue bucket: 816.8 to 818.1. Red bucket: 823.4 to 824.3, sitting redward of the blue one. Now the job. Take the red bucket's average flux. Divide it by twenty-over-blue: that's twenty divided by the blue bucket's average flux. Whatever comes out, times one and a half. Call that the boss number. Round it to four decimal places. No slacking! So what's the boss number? 0.0571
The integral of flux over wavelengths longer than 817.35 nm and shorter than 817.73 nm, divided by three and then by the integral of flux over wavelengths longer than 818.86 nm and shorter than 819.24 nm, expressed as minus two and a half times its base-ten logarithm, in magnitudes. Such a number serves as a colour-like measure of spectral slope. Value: 1.17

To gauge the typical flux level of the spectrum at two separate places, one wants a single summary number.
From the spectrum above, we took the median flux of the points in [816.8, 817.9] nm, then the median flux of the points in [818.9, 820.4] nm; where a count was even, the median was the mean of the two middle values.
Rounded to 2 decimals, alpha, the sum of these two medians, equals 1.73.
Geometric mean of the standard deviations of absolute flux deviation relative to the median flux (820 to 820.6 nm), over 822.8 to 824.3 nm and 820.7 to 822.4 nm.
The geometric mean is 0.014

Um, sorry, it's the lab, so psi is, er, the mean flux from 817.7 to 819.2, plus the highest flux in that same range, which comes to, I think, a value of 1.74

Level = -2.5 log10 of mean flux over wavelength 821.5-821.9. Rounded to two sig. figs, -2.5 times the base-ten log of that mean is 0.16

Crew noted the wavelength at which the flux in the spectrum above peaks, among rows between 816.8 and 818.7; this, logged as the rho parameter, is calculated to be 818.011 nm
